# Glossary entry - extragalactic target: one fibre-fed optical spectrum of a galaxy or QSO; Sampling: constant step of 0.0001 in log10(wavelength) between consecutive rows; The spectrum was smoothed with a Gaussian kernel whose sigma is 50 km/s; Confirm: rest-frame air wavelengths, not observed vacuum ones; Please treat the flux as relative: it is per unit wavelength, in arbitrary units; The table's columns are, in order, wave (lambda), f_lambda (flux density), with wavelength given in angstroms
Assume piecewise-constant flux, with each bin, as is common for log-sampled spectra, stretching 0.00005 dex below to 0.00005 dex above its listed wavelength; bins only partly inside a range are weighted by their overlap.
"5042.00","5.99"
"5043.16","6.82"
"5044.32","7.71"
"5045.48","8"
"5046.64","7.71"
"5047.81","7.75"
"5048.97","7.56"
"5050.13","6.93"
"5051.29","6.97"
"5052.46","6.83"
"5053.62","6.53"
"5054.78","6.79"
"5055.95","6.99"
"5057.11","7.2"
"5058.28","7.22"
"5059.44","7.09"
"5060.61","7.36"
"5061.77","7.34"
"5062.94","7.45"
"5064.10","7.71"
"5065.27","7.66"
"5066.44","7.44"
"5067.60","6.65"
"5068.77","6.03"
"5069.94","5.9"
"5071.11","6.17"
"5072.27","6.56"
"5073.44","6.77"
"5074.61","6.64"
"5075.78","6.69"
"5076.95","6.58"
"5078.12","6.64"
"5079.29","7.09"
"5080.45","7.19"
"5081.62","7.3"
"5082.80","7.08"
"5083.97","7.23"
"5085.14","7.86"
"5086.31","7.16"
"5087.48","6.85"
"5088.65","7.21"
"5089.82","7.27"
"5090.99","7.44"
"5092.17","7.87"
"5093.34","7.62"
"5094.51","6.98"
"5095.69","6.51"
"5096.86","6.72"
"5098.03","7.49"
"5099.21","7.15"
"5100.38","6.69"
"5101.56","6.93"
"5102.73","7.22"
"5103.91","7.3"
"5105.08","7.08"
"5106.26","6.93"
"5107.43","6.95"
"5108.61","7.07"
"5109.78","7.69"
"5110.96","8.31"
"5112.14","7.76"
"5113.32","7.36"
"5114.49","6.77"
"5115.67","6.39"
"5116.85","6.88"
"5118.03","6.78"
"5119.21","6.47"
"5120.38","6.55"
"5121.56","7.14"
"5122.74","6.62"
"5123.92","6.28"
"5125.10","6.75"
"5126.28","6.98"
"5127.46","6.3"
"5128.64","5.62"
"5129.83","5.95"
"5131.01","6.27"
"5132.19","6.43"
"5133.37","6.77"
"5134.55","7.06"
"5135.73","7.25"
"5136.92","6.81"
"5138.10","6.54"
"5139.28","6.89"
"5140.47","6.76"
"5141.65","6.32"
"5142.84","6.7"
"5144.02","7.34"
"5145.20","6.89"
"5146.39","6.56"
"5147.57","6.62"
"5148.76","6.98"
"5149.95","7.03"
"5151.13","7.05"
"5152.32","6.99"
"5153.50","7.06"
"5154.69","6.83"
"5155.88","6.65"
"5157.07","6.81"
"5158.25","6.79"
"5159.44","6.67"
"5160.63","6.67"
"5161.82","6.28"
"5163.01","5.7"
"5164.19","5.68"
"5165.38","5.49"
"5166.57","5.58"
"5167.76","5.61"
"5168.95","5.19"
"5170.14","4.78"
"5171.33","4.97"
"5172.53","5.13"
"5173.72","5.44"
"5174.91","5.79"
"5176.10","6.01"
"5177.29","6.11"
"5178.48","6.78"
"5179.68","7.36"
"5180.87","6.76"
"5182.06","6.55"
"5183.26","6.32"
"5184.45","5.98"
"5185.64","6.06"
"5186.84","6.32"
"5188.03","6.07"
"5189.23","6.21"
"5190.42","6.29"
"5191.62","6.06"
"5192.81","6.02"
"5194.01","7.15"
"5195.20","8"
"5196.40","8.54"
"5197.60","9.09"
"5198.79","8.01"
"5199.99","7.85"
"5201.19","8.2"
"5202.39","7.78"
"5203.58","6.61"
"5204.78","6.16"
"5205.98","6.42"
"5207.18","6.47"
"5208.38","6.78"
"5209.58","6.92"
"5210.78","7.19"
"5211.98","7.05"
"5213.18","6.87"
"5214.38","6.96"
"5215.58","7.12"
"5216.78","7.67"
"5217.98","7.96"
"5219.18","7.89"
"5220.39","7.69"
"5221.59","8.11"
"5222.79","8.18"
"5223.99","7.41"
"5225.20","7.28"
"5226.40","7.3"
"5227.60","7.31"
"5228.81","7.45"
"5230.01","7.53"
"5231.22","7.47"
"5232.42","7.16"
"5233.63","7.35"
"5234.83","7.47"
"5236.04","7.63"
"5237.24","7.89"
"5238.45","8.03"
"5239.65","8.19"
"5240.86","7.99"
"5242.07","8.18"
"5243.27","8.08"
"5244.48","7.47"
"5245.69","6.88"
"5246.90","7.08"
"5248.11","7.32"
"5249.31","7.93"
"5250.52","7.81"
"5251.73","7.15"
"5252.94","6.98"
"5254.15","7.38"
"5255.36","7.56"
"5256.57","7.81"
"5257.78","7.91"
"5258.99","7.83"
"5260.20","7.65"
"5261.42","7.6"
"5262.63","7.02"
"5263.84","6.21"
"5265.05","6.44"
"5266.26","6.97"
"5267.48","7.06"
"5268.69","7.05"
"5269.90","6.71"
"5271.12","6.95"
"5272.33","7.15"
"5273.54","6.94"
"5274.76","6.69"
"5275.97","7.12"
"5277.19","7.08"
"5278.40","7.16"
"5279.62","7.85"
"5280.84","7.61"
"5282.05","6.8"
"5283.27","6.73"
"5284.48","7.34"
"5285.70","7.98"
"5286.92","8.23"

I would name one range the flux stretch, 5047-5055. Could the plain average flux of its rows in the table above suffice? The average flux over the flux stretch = 7.1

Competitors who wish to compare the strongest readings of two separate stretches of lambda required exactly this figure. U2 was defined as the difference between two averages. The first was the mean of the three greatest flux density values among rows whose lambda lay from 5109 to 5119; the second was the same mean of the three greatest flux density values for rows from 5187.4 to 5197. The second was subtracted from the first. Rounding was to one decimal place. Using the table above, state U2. 0.0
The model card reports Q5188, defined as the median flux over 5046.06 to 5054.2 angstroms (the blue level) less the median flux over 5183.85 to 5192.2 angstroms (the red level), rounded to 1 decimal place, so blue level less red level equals 0.9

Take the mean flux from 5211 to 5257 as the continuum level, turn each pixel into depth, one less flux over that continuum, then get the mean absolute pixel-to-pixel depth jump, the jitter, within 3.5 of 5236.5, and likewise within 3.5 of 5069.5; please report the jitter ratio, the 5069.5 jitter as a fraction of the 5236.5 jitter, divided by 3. 0.9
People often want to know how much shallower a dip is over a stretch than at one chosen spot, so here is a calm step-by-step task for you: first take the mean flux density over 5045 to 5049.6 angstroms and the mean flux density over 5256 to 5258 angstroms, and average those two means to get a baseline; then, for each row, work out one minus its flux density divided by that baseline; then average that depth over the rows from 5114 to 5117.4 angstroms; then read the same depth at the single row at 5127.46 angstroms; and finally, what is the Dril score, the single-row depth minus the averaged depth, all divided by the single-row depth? 0.25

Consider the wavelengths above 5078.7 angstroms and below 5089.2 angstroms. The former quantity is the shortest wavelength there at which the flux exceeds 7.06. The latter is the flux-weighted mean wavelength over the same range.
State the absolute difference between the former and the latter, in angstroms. 4.7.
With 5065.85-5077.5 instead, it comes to 5.2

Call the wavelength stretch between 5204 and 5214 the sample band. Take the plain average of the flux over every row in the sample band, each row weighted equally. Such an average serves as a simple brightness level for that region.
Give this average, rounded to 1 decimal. 6.7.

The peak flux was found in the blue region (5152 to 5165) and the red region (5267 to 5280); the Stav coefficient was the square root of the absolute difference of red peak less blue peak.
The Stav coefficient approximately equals 0.89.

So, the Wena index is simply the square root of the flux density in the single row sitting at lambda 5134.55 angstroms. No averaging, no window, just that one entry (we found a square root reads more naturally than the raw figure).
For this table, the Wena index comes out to 2.657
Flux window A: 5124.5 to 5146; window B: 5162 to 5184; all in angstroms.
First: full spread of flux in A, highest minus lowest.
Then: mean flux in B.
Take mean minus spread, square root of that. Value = 2.03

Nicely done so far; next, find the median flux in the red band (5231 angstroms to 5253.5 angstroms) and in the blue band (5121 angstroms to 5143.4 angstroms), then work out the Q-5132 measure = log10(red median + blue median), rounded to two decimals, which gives 1.15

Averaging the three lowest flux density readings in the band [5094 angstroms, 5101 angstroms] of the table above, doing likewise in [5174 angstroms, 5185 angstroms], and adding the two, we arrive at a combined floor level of 12.6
